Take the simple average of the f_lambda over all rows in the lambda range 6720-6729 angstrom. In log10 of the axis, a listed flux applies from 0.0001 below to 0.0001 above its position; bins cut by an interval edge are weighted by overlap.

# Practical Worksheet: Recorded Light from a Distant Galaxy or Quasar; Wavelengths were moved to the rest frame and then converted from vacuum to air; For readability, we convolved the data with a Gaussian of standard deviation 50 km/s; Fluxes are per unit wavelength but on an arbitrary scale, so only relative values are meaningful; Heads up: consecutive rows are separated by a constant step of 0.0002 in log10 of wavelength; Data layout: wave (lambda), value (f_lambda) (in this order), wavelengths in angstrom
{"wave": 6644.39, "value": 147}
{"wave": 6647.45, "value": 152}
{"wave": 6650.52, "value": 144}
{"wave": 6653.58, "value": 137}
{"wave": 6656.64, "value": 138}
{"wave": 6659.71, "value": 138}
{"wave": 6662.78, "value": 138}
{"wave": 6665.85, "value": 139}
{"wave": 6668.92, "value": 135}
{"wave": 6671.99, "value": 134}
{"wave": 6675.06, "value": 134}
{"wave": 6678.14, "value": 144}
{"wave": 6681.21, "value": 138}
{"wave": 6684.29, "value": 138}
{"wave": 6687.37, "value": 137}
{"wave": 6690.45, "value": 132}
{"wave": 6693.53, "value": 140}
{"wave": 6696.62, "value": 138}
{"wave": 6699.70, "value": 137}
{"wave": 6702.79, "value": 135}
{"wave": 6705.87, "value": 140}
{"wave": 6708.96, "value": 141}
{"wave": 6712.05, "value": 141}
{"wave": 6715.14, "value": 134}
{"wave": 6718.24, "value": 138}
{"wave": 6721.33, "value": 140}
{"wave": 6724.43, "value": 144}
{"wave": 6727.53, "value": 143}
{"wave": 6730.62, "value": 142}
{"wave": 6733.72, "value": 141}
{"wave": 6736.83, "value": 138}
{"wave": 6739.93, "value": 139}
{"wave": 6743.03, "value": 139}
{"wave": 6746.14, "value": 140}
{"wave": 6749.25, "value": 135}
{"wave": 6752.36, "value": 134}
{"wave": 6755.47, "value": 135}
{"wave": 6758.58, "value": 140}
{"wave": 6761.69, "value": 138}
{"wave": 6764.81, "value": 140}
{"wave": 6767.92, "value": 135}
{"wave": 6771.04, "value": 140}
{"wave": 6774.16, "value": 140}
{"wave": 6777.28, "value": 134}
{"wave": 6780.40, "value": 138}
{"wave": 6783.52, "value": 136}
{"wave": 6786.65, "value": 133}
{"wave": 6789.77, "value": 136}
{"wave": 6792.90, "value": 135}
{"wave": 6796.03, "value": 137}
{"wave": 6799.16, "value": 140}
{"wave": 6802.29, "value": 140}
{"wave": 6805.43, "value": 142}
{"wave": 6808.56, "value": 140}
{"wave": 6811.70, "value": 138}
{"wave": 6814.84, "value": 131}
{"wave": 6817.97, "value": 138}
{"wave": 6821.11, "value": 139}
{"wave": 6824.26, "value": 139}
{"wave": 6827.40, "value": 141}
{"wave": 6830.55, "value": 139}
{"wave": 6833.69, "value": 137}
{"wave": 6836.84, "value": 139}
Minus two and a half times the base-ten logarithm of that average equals -5.38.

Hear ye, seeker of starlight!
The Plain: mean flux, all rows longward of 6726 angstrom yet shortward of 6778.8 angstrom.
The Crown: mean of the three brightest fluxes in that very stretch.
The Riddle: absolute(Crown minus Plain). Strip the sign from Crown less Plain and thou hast 3.6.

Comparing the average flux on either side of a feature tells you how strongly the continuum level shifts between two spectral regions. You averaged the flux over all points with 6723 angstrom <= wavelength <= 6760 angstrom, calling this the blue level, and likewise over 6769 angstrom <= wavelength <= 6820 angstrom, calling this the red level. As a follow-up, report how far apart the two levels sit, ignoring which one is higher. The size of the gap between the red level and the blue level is 1.8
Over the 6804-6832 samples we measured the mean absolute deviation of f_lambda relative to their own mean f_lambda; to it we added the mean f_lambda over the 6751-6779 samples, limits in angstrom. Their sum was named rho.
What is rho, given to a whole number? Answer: 139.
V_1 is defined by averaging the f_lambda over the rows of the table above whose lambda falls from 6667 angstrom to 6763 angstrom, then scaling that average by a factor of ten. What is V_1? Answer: 1382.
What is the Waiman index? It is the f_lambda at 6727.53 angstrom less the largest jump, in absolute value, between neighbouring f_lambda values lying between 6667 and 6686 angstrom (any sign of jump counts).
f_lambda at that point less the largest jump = 133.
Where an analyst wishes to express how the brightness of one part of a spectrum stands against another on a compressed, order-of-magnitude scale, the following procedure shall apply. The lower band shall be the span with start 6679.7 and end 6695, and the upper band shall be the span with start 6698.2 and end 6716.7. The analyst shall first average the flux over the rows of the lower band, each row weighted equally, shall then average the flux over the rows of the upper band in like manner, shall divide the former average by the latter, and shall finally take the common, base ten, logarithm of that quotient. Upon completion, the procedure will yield -0.0032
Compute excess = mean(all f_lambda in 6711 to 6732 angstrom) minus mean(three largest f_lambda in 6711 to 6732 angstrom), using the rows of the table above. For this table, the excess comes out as -2.7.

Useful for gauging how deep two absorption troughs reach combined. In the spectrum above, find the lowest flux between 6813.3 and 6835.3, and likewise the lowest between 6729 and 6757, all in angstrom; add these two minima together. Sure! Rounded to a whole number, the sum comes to 265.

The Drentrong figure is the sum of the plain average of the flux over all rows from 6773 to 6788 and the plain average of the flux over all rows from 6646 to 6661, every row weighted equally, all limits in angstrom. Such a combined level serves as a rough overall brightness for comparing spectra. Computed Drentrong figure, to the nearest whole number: 278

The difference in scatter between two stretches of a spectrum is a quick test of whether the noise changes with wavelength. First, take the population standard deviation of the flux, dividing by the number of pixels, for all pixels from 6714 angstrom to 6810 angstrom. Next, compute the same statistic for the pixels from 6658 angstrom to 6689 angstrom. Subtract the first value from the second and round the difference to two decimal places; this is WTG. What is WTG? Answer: -0.11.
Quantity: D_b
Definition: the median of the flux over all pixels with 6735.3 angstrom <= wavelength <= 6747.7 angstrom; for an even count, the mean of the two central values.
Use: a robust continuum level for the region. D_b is 139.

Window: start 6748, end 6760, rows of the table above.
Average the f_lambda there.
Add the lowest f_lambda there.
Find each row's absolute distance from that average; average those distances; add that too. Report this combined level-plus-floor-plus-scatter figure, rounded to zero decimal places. 272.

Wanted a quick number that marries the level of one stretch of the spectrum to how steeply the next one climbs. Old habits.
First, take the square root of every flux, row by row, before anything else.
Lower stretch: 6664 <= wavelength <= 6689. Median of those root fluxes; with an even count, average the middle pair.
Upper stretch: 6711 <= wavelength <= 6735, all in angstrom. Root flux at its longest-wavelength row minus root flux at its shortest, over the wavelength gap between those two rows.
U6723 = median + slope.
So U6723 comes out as 11.73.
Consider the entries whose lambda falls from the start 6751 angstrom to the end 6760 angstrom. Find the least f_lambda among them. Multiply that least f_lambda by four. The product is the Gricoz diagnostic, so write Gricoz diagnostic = 536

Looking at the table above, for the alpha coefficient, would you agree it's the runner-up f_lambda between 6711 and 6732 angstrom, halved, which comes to 71.5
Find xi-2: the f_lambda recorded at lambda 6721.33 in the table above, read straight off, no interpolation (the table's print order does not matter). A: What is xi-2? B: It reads 140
